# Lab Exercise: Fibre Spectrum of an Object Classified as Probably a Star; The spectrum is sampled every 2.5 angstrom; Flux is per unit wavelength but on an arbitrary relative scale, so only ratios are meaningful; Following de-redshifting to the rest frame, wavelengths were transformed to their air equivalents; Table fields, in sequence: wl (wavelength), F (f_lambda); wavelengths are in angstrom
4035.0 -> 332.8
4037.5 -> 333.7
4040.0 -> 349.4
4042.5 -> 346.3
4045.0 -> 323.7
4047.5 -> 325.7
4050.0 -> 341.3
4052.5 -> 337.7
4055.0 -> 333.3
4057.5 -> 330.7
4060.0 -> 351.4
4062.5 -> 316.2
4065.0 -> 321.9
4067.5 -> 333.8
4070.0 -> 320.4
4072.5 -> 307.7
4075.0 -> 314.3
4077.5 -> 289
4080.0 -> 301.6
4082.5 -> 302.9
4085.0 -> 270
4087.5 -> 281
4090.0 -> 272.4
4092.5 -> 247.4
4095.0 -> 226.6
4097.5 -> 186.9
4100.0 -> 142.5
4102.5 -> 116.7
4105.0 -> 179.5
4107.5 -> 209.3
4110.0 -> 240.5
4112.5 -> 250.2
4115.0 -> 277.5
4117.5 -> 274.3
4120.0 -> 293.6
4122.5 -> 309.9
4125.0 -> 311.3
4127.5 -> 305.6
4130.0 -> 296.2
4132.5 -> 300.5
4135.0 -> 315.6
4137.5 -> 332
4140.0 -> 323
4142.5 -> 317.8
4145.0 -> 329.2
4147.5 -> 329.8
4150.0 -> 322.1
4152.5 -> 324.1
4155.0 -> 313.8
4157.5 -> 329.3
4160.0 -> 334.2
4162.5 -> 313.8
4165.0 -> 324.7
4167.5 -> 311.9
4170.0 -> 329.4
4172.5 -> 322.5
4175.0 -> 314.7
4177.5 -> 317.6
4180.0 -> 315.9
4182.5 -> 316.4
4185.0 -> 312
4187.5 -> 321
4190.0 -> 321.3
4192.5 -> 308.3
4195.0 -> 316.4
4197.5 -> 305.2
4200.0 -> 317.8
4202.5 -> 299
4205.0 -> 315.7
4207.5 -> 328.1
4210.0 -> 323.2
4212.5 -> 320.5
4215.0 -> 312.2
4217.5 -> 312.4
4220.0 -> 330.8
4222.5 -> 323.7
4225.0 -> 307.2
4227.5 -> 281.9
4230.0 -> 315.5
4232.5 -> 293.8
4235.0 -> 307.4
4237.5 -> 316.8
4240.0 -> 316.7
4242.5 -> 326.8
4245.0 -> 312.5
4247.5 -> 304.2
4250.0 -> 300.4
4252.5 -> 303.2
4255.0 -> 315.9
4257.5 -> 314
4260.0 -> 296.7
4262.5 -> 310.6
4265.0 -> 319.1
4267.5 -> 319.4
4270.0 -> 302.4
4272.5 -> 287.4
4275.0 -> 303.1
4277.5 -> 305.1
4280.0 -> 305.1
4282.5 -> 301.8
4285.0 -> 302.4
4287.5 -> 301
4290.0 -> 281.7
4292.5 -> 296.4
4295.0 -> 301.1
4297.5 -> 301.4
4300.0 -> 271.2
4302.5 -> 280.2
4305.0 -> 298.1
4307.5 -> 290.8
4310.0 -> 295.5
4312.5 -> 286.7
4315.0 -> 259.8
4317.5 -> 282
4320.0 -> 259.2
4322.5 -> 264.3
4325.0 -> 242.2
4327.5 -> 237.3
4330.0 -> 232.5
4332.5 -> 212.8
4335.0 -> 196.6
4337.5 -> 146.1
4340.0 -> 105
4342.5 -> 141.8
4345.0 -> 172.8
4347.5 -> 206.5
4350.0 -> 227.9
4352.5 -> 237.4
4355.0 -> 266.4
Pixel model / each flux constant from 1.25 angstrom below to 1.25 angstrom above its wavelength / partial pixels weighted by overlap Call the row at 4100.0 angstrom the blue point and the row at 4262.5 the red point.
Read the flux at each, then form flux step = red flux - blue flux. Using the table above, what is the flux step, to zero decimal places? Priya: 168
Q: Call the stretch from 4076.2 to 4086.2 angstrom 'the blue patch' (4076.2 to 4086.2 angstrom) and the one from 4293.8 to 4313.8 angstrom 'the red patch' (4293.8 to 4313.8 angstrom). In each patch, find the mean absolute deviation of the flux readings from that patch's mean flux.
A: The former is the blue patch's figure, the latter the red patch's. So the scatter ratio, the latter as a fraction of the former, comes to 0.74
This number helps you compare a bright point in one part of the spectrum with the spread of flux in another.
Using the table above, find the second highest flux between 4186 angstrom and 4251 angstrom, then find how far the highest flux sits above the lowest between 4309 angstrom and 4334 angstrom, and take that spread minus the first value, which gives -245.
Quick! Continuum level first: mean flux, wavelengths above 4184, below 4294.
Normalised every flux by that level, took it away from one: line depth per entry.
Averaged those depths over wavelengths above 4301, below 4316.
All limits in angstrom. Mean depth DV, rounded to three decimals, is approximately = 0.078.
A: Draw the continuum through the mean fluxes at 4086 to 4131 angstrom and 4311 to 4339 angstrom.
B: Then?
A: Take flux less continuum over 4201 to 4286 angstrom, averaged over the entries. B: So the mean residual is 69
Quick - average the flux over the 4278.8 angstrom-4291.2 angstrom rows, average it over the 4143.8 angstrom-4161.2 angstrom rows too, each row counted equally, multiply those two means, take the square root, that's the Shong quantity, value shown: 312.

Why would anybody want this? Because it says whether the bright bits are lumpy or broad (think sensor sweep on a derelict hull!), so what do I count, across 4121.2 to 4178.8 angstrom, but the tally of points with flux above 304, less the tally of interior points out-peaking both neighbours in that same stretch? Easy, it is 14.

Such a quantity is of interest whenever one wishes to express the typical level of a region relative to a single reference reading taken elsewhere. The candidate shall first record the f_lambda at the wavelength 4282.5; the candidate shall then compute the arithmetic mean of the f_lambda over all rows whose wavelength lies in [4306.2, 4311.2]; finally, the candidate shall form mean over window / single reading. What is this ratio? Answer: 1.0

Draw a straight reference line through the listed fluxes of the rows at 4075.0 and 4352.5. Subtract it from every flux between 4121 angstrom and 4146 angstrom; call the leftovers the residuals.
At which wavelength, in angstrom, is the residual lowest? 4130.0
